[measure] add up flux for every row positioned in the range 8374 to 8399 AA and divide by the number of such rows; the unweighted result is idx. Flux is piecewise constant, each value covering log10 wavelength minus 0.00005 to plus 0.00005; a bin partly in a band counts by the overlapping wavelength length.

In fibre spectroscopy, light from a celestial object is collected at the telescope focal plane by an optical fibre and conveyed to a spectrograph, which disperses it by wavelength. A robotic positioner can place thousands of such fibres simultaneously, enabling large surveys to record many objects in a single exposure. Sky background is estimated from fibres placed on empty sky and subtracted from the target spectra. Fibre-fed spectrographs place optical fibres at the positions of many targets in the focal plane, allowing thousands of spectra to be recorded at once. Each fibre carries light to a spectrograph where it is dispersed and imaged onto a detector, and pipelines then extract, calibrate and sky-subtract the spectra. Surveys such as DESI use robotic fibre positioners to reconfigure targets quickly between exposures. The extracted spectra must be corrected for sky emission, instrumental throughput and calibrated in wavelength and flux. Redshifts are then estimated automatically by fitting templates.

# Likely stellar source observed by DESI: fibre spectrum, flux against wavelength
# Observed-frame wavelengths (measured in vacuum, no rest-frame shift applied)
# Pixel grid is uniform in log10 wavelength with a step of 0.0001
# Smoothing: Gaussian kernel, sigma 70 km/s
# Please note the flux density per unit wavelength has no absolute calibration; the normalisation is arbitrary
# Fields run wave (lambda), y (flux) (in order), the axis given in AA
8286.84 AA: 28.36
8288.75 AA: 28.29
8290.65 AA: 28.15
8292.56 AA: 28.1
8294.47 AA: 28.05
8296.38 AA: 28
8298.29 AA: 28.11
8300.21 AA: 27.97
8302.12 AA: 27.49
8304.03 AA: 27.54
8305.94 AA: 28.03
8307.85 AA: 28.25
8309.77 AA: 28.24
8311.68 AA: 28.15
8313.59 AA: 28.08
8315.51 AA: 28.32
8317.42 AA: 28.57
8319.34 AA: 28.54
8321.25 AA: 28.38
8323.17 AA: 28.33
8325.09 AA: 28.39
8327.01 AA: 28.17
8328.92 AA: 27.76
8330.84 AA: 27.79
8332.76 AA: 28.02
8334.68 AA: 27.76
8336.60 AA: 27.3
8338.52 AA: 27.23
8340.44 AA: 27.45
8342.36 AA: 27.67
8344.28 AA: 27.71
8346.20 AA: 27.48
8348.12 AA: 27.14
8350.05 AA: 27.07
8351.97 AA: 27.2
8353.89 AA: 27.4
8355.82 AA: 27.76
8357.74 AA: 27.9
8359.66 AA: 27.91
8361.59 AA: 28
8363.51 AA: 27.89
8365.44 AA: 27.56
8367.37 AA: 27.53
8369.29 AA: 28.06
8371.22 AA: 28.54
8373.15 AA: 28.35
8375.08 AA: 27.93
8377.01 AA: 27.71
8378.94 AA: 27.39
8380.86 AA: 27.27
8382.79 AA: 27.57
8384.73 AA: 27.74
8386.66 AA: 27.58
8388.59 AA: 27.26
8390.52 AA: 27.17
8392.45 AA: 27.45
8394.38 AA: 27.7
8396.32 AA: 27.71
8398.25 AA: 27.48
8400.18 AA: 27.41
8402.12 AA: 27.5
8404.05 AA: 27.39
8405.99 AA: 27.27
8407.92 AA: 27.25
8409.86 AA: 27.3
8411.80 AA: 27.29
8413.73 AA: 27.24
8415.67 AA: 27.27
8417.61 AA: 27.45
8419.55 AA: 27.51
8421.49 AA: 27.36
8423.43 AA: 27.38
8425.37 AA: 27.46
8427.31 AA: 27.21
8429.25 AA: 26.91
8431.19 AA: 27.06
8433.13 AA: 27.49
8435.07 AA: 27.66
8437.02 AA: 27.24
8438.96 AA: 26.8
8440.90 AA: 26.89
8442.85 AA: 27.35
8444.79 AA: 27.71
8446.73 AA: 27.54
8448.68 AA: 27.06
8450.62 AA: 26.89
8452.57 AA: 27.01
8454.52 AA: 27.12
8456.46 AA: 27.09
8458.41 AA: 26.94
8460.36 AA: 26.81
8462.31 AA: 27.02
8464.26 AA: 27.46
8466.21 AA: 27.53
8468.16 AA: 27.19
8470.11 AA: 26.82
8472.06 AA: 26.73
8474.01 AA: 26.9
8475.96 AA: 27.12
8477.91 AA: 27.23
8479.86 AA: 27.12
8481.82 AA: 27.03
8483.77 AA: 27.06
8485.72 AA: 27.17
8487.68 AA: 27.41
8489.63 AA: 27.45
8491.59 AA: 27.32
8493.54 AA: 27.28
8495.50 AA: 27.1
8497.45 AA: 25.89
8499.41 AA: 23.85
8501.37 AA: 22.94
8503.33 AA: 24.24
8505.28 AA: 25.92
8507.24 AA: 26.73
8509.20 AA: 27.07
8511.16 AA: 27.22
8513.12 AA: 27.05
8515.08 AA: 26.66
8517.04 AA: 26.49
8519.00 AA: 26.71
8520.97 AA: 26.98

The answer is 27.5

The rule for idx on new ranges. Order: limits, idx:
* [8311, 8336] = 28.2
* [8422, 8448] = 27.3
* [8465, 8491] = 27.1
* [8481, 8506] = 26.2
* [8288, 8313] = 28.0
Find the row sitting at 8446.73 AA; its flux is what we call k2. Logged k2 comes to 27.54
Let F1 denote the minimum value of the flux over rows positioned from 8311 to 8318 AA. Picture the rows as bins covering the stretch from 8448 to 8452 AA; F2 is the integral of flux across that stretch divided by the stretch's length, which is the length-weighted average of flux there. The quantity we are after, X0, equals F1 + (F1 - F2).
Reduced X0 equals 29.2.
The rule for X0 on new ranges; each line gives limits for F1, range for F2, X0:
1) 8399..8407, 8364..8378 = 26.6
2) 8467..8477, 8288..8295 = 25.3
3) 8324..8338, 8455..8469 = 27.5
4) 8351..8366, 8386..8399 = 26.9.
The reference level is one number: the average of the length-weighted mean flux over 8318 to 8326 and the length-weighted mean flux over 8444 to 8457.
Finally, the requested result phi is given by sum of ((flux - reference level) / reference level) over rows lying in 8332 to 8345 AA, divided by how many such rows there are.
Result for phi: -0.008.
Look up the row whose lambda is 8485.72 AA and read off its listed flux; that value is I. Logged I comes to 27.17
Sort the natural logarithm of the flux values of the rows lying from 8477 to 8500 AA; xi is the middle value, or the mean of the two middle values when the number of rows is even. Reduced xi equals 3.30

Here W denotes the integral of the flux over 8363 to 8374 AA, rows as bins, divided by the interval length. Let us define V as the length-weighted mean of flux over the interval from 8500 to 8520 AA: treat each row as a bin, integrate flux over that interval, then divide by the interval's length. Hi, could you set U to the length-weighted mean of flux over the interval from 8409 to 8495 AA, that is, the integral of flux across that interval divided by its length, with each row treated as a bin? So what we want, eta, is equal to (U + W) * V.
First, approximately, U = 27.2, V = 26.1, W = 28.0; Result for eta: 1437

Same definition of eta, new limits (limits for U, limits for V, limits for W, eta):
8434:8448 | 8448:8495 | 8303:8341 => 1500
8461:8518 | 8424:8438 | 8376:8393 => 1477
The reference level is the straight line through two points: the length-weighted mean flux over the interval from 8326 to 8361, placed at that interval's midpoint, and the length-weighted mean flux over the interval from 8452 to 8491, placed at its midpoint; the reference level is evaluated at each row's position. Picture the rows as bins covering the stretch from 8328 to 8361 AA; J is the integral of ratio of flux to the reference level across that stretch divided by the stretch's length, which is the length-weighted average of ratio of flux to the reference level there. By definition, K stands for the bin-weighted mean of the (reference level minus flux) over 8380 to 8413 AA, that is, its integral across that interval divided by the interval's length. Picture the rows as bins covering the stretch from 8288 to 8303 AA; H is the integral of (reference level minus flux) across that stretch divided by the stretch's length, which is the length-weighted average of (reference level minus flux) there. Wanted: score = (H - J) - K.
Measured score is -1.2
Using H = -0.23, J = 0.999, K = 0.0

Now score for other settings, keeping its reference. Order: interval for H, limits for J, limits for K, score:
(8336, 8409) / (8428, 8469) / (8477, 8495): -0.9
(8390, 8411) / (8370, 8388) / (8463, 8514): -1.5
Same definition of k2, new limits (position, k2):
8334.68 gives 27.76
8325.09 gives 28.39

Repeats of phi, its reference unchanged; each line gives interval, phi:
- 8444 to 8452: -0.018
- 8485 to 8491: -0.017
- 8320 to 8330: 0.014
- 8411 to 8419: -0.018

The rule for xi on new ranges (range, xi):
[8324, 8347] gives 3.32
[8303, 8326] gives 3.34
